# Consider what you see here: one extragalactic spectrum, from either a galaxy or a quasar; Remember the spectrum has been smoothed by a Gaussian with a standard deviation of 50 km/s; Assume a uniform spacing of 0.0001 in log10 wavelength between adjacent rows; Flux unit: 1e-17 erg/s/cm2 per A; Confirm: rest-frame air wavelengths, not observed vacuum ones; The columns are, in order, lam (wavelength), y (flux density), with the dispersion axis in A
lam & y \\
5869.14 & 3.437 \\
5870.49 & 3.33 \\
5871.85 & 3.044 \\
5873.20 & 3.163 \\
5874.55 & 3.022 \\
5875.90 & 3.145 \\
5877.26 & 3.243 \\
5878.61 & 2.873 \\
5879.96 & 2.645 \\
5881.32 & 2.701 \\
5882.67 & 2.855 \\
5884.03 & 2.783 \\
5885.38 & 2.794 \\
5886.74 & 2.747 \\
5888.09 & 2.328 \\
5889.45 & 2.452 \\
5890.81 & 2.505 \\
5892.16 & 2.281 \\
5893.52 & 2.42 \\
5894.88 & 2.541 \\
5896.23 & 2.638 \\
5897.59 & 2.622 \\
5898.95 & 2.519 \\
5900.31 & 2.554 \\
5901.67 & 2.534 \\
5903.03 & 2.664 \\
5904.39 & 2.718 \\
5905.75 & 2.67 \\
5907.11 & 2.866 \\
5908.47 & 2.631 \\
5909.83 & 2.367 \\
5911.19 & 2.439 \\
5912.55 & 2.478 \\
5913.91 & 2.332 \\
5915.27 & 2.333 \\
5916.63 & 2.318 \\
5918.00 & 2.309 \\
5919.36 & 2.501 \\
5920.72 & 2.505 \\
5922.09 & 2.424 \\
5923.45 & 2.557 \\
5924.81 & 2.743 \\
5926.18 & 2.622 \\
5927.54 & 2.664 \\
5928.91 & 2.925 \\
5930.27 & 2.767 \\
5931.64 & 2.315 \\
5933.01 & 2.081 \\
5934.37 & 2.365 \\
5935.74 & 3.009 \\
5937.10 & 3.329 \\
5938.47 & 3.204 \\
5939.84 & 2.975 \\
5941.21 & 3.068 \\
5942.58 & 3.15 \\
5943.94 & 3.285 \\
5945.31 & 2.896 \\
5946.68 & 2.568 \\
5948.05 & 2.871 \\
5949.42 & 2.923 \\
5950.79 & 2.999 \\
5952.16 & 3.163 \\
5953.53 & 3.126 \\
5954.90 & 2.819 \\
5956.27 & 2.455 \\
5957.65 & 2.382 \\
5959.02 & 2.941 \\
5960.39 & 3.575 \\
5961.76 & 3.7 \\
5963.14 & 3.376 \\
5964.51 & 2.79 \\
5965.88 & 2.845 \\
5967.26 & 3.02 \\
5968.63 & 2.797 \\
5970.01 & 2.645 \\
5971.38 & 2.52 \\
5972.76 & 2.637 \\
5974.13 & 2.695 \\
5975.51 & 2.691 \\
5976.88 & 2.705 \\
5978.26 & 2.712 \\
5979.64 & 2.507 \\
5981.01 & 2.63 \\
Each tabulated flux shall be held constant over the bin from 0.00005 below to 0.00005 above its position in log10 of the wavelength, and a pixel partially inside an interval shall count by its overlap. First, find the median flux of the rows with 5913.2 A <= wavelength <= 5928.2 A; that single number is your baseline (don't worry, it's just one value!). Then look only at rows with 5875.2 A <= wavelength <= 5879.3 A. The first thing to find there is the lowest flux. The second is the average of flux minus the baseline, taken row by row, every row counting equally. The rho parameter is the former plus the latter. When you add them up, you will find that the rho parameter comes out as 3.5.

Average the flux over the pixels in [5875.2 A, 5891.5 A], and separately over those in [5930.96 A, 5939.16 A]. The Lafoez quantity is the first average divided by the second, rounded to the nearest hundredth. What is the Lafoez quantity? 1.01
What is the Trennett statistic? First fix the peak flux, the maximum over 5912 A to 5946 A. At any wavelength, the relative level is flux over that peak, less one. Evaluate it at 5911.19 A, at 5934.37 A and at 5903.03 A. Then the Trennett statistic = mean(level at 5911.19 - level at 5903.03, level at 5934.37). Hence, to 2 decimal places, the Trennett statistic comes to -0.18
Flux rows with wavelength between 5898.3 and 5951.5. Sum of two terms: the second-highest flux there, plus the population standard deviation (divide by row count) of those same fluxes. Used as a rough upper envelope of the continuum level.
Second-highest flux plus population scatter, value 3.6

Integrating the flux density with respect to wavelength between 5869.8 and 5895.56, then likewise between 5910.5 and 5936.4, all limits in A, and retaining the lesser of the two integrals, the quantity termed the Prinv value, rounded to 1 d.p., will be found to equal 65.0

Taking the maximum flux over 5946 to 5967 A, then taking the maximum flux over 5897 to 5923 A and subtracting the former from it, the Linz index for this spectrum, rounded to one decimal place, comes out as -0.8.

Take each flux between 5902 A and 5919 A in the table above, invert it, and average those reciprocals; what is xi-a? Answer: 0.400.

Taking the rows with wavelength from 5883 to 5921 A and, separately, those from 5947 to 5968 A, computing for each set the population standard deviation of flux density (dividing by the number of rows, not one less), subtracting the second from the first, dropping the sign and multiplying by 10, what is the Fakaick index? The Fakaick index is 1.9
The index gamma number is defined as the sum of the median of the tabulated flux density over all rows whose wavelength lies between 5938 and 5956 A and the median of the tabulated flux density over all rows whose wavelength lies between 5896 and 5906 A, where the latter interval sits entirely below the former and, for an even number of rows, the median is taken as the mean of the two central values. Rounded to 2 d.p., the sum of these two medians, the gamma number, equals 5.63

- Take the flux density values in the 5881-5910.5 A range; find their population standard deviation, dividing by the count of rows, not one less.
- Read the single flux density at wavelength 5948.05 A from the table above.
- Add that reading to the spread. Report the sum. 3.03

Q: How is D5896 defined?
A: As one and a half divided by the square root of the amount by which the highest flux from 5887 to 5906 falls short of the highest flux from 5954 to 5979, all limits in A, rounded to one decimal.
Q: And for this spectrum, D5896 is 1.5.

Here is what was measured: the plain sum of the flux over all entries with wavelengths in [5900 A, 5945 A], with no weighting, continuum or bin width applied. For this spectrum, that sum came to 88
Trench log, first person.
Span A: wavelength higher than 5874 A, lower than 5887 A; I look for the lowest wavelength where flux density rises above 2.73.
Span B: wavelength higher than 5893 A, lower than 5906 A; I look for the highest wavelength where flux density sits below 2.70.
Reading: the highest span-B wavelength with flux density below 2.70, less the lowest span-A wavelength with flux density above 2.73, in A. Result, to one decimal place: 31.2 A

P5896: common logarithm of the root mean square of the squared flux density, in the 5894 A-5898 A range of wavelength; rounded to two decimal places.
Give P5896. 0.83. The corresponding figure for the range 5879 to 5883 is 0.87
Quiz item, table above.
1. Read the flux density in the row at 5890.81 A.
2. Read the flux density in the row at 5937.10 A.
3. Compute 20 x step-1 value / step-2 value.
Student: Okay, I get 15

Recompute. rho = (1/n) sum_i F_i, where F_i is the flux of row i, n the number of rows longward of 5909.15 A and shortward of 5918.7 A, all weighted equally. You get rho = 2.37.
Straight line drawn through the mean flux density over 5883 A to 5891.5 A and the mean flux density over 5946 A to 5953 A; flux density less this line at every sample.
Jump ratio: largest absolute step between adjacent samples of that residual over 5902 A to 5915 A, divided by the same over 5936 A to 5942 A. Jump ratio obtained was 1.1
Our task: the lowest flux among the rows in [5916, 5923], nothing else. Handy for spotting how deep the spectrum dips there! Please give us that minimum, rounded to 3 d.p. 2.309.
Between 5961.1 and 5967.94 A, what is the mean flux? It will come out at 3.1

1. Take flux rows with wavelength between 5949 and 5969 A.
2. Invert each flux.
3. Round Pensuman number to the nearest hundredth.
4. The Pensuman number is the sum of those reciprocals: 5.08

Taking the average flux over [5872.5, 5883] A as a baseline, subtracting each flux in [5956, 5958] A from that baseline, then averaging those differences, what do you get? 0.54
